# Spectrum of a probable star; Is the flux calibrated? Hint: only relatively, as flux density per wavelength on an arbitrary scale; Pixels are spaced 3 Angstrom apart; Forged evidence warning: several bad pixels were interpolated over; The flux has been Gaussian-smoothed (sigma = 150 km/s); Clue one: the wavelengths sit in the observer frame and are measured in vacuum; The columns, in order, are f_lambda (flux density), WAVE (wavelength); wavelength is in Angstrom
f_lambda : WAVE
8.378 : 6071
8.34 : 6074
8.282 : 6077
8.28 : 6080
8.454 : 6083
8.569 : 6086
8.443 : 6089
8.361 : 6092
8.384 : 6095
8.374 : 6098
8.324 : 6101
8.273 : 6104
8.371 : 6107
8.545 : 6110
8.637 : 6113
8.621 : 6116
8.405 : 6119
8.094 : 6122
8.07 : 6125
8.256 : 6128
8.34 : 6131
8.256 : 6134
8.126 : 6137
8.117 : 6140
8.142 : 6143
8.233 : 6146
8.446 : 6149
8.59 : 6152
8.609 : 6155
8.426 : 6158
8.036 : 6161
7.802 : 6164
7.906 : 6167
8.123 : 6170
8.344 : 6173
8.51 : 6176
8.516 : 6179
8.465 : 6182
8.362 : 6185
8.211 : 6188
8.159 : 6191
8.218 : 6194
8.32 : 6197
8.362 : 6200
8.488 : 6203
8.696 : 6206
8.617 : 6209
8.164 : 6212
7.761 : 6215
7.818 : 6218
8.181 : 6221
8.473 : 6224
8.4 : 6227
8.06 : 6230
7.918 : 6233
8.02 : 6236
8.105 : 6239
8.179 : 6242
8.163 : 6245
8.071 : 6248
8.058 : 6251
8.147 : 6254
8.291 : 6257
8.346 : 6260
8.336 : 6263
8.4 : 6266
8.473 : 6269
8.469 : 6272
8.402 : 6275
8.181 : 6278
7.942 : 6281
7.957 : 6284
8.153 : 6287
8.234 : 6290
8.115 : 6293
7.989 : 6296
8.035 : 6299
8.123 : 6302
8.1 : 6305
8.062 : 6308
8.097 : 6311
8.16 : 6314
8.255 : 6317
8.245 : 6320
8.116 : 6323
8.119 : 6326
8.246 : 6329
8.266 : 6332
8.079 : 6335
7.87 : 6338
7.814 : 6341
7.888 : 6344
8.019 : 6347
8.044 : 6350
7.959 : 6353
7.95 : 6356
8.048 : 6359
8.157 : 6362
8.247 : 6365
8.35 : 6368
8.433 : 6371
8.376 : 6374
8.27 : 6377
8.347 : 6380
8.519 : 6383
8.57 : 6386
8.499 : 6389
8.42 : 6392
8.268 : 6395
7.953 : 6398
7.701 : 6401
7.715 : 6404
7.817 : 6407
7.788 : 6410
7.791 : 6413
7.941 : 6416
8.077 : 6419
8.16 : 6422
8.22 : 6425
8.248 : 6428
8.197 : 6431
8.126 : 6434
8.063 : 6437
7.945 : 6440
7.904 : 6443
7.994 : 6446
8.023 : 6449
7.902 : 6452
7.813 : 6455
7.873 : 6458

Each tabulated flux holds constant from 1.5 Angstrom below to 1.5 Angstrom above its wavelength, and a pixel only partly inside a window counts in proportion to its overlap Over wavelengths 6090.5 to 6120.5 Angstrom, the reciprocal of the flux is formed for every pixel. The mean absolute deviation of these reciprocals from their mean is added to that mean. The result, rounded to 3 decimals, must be 0.120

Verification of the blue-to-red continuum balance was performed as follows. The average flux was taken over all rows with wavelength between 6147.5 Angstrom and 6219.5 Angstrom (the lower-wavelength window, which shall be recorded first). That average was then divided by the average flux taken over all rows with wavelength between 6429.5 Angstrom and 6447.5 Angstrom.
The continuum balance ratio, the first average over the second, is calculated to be 1.03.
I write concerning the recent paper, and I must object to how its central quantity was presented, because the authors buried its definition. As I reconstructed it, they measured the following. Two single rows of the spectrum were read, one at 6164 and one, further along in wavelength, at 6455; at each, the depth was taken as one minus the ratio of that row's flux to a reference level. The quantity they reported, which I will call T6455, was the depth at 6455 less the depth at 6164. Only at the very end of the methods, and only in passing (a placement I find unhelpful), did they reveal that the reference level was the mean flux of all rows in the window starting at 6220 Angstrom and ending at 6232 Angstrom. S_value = 0.00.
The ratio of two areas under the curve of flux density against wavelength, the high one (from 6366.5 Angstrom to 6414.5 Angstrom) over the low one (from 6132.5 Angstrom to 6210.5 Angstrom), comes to 0.6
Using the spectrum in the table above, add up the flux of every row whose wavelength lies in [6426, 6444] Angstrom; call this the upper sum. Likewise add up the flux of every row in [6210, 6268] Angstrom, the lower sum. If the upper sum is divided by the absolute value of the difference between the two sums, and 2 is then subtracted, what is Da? -1.5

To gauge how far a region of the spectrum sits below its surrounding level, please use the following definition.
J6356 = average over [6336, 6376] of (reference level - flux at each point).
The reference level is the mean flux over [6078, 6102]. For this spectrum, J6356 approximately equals 0.31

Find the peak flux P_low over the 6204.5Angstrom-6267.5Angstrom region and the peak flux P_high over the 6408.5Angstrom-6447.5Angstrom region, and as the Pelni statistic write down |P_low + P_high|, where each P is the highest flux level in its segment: 16.9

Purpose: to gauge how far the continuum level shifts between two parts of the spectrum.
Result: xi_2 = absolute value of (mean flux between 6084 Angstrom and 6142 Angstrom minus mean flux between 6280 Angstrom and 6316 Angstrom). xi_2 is 0.26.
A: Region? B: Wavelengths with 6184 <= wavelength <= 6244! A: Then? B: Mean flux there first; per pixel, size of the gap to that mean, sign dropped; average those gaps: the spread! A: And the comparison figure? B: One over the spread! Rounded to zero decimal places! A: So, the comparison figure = 5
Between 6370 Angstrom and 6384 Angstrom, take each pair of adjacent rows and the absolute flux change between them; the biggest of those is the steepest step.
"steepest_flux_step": 0.17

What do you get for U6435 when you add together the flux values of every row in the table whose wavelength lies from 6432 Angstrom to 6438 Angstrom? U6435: 16.2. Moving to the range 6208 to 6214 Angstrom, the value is 16.8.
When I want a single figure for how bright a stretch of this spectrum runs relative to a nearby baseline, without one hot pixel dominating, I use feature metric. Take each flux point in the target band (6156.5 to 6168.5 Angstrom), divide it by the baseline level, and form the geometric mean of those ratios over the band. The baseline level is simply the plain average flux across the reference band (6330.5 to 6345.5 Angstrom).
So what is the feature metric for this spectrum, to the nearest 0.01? 1.01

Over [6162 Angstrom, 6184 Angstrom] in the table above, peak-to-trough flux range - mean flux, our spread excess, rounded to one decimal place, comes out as -7.5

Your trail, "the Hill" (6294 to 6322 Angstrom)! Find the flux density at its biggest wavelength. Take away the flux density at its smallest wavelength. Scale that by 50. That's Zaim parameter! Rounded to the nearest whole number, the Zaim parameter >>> 13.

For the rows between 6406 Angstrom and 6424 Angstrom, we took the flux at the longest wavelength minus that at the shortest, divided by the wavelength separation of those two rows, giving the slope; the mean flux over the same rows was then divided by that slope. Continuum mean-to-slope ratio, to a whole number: 347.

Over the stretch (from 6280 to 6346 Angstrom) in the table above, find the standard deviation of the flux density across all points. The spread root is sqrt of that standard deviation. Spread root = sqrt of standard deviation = 0.36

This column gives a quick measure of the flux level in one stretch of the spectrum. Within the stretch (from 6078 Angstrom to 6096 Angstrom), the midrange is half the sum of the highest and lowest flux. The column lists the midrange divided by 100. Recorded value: 0.0842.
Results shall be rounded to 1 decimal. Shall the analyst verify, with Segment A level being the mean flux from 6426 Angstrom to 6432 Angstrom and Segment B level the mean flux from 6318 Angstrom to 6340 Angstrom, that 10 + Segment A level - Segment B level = 10.1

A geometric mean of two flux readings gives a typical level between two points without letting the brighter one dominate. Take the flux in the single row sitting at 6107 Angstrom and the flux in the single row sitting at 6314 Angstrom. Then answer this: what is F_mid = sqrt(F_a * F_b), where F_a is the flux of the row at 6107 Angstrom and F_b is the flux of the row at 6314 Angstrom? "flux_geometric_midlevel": 8.26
